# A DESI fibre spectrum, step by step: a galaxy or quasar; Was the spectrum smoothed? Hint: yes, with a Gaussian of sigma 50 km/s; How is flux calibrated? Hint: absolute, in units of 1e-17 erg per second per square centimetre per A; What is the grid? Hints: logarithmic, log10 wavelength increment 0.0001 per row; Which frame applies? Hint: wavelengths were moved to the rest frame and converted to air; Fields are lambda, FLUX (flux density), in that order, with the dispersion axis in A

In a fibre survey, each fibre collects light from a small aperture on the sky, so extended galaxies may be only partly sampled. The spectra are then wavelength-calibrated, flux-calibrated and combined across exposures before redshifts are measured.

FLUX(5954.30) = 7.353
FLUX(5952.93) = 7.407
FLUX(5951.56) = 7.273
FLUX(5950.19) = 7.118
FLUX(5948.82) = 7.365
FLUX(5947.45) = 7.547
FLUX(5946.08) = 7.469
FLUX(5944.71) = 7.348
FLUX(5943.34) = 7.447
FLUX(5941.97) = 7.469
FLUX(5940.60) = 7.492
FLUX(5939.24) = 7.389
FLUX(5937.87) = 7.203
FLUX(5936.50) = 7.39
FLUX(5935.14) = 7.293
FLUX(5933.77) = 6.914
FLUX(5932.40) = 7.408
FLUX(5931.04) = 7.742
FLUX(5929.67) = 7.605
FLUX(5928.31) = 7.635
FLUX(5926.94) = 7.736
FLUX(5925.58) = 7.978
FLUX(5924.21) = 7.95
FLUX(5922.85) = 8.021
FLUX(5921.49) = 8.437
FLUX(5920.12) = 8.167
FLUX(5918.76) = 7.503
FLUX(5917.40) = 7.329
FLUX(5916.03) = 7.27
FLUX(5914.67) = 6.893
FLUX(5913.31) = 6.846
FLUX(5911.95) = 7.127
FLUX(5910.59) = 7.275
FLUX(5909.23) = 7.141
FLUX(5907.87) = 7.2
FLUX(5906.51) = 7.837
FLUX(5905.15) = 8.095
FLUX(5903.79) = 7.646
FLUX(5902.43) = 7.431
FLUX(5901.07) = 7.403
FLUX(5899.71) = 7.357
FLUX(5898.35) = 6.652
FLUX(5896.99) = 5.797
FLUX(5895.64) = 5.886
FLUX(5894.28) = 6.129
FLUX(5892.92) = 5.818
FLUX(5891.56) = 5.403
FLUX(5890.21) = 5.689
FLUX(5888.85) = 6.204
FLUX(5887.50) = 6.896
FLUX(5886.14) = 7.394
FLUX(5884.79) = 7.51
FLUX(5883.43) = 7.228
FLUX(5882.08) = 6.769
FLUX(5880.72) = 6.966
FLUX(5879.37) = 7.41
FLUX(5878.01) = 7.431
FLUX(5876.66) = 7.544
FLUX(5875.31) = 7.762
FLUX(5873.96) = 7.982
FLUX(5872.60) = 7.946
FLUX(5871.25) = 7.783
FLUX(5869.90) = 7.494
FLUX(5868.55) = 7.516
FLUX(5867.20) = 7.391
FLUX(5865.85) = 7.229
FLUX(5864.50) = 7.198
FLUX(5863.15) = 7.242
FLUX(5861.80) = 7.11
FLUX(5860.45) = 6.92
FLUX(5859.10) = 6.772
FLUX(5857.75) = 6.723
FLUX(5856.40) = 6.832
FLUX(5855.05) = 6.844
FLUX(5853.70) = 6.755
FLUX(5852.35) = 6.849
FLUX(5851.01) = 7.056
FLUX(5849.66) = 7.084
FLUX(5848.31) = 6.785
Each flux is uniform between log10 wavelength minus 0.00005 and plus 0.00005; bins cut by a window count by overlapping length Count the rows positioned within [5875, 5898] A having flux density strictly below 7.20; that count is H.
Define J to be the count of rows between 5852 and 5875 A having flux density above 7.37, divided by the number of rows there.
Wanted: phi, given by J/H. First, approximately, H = 10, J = 0.35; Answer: 0.04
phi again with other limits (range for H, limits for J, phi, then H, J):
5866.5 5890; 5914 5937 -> 0.18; 4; 0.71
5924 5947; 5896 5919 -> 0.35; 1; 0.35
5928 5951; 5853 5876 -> 0.21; 2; 0.41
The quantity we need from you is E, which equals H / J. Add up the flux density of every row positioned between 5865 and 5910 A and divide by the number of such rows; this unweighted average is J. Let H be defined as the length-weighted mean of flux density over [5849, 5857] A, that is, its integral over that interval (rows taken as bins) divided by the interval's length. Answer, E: 0.97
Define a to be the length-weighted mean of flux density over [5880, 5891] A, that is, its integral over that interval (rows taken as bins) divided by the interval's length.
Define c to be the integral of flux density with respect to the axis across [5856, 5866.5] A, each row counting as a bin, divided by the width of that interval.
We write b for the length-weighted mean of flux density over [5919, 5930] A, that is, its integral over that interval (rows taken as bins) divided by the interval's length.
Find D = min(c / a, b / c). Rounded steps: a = 6.82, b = 7.94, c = 7.0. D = 1.03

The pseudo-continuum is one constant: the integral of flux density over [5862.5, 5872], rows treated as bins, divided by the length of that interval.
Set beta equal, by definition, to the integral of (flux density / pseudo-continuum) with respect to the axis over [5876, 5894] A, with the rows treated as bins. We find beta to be 16.4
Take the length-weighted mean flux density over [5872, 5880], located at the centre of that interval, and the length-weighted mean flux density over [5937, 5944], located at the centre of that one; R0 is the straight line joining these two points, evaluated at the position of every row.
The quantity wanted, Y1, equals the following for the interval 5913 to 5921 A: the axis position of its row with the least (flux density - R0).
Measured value 5913.31 A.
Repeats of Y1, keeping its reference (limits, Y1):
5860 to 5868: 5860.45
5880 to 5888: 5882.08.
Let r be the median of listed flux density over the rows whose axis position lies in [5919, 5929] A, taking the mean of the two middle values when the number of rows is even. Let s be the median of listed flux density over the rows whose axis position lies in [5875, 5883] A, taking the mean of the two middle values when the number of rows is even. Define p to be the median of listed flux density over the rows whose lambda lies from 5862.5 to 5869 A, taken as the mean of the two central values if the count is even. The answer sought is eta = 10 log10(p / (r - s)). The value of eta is 11.1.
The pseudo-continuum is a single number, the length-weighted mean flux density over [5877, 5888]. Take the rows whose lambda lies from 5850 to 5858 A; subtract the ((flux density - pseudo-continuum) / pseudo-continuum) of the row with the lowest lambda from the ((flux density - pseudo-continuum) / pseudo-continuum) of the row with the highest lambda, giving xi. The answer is -0.05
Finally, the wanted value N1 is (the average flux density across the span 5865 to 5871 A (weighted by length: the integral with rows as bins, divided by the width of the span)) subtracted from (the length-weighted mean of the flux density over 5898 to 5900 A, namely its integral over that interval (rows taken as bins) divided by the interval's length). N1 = -0.45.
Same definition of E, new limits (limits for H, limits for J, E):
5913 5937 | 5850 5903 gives 1.08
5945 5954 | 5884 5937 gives 1.03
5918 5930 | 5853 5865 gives 1.14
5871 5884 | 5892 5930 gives 1.03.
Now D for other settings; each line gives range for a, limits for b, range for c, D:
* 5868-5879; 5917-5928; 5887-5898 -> 0.78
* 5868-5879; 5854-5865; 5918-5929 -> 0.88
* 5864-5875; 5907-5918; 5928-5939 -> 0.97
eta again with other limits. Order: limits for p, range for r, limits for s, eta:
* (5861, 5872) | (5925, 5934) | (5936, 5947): 15.3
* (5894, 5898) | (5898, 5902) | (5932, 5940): 25.7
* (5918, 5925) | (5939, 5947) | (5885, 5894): 7.4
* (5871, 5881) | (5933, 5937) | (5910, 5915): 14.3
